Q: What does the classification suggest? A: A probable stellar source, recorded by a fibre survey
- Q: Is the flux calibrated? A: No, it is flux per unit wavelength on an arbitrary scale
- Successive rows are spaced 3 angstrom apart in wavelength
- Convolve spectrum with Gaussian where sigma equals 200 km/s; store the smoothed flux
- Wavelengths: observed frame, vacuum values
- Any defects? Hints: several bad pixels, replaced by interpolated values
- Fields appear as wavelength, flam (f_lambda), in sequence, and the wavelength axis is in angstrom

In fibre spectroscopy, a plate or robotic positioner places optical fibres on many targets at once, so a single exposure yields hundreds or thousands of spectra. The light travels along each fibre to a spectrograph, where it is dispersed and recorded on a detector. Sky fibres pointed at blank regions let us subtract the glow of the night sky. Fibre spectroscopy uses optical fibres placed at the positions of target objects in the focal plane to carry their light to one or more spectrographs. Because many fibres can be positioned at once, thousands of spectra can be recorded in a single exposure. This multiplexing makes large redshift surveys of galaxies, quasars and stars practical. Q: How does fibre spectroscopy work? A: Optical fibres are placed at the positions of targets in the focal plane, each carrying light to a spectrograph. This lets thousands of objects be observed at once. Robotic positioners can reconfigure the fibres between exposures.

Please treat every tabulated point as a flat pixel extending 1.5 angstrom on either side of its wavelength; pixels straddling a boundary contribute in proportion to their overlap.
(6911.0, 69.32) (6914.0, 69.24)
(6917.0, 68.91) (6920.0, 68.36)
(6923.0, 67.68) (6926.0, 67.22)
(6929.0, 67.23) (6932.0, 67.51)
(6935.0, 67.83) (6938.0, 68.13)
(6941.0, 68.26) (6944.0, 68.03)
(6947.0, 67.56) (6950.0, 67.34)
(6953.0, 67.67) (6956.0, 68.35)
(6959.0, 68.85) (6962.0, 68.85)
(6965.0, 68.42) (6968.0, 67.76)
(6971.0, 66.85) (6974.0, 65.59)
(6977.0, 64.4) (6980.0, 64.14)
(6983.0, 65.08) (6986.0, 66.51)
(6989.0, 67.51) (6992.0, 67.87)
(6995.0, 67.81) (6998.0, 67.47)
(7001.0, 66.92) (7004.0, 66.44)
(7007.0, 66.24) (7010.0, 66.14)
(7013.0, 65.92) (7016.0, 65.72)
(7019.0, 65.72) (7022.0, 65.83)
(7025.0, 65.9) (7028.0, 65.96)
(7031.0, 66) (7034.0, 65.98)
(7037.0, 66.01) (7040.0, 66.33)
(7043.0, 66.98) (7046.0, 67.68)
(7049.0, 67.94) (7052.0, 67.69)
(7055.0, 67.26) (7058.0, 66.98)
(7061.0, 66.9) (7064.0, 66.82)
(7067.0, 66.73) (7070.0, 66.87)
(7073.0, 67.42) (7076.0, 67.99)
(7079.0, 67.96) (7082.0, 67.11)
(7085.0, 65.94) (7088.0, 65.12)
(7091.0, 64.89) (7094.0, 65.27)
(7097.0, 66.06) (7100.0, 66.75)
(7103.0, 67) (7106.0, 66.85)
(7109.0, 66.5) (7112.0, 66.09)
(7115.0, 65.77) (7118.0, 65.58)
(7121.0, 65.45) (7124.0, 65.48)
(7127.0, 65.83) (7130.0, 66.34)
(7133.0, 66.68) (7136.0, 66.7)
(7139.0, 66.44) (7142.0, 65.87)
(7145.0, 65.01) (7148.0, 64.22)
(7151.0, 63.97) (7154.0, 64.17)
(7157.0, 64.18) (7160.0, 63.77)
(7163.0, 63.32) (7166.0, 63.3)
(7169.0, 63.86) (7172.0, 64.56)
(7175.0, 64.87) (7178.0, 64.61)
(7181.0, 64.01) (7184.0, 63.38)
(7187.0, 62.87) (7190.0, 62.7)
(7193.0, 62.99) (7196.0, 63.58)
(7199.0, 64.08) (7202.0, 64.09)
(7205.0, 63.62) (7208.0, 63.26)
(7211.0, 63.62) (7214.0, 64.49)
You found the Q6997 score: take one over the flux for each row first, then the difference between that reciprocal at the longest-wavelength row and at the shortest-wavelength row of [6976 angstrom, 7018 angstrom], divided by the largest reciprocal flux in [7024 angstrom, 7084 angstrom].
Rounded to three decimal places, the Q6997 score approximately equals -0.021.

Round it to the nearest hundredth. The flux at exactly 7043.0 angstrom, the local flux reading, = 66.98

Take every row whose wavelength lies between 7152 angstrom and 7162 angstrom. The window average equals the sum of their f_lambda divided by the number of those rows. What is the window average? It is 64.0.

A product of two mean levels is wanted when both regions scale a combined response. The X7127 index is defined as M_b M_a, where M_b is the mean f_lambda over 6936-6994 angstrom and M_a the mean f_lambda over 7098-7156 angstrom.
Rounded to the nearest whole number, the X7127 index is 4425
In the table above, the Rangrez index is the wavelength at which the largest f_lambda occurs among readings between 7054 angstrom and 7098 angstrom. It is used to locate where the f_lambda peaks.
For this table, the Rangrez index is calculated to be 7076.0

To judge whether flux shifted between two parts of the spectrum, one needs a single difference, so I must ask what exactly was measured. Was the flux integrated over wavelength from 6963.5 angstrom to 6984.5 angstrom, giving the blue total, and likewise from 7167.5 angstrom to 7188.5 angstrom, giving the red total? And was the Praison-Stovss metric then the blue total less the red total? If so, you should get 42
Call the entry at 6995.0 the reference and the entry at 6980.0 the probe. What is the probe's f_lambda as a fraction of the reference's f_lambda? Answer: 0.95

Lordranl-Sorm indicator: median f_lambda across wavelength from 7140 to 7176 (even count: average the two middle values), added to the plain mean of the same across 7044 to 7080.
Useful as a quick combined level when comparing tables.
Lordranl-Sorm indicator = 131.5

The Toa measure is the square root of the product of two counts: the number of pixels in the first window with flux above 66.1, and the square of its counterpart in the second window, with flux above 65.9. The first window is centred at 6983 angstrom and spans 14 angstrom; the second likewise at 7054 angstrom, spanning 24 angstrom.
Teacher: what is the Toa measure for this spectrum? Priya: 11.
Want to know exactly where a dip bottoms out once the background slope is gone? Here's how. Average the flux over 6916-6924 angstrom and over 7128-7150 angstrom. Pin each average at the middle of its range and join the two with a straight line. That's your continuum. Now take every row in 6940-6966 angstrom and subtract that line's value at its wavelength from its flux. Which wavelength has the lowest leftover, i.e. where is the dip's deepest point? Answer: 6950.0 angstrom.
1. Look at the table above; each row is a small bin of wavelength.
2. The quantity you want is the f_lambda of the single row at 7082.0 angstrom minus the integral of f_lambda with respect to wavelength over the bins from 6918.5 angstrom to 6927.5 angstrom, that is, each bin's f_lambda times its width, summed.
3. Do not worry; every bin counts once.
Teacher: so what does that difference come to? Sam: -543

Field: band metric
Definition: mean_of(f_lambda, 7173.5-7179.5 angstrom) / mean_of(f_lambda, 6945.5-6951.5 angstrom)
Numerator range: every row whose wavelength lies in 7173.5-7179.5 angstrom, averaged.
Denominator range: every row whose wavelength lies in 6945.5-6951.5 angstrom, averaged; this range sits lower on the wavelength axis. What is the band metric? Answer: 0.96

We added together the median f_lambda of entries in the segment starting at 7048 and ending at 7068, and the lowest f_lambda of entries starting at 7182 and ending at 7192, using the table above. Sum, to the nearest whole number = 130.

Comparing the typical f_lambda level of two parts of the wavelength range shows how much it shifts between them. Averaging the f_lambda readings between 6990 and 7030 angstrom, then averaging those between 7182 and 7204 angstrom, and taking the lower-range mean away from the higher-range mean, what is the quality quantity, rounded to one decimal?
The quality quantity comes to -3.1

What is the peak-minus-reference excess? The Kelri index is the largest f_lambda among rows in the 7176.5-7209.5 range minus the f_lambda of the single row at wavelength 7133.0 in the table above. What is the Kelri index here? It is -2.1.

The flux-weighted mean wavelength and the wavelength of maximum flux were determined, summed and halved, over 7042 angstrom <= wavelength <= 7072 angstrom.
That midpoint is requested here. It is 7052.7 angstrom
